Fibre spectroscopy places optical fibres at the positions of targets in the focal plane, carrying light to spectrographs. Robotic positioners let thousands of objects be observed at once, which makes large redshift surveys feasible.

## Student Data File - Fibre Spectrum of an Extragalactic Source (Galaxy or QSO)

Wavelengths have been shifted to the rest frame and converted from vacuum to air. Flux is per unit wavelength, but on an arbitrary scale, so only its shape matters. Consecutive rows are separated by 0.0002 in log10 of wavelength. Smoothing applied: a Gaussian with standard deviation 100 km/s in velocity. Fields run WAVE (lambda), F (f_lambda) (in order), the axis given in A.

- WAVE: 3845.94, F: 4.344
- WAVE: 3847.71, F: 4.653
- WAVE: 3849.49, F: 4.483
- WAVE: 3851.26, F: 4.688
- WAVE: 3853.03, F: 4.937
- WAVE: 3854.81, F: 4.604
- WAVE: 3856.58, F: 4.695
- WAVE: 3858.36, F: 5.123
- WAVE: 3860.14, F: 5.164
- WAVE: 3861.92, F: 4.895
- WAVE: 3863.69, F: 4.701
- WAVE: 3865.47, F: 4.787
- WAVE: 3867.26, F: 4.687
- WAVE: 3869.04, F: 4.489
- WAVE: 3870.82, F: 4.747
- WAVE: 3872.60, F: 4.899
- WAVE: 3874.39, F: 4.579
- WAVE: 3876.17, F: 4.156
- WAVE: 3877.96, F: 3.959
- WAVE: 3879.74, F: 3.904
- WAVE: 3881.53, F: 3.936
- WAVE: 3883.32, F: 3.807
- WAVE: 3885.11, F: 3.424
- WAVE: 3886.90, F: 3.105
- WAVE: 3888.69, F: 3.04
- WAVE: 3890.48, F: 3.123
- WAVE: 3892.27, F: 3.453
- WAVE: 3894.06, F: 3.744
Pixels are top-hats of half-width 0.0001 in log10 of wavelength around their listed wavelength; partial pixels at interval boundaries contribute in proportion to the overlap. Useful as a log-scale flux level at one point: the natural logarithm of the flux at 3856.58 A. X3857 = 1.55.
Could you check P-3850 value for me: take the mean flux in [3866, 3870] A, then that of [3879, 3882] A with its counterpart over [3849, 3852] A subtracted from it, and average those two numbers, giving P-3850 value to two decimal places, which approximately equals 1.96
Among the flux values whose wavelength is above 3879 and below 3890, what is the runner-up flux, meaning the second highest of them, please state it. 3.904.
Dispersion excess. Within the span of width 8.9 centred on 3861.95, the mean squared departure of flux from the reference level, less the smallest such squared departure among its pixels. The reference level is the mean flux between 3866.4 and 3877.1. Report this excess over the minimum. 0.14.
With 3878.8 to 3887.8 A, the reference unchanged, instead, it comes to 0.59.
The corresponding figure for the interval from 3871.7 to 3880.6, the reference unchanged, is 0.23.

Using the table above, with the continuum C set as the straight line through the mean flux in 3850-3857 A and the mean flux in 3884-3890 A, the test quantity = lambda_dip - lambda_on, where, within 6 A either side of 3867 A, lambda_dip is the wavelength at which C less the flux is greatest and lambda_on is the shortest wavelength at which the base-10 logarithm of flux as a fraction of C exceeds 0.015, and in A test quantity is 1.8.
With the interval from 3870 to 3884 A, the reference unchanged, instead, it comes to 7.1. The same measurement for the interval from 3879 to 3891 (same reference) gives 7.2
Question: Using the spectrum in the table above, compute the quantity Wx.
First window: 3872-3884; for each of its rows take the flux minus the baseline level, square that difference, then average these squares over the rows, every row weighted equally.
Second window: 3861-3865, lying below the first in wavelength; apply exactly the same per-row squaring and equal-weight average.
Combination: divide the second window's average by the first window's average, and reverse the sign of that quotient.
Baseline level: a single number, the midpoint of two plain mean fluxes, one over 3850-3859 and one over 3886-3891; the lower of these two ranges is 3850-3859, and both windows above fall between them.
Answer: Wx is -4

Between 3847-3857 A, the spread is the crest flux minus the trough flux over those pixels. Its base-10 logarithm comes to -0.34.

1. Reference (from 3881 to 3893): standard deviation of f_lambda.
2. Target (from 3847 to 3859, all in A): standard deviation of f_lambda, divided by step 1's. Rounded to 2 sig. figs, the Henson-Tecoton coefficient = 0.61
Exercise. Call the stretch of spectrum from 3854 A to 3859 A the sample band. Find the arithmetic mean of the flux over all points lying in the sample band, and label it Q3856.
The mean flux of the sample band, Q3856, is 4.8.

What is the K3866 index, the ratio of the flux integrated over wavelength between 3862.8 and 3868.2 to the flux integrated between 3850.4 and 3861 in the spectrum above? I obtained 0.49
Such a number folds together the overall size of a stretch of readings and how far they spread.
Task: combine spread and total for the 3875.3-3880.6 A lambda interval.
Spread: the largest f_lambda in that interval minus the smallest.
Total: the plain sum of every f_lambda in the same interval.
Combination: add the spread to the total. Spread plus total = 12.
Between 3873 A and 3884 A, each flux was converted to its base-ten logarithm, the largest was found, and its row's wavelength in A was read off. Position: 3874.39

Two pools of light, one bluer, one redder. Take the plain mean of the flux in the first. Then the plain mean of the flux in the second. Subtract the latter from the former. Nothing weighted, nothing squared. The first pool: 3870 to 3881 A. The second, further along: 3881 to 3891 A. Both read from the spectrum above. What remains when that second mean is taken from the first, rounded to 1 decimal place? 1.0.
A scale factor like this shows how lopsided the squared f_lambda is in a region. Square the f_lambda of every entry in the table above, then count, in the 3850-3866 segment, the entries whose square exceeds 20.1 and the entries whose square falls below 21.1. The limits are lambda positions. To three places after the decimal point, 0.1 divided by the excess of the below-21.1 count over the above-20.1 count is -0.011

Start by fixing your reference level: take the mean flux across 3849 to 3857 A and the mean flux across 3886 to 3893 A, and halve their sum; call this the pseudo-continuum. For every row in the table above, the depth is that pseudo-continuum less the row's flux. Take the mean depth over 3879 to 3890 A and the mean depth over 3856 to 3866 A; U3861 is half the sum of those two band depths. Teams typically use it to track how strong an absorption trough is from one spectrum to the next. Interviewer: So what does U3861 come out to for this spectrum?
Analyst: -0.3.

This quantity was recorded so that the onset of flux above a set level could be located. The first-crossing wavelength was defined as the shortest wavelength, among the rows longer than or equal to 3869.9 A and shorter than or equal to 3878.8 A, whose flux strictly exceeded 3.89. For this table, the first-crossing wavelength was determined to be 3870.82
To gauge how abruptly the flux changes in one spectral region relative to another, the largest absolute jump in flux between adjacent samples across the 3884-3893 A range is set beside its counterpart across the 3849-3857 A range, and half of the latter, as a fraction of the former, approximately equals 0.50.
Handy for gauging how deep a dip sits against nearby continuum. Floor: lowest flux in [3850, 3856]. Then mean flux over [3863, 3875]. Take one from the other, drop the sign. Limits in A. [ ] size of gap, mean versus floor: 0.09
